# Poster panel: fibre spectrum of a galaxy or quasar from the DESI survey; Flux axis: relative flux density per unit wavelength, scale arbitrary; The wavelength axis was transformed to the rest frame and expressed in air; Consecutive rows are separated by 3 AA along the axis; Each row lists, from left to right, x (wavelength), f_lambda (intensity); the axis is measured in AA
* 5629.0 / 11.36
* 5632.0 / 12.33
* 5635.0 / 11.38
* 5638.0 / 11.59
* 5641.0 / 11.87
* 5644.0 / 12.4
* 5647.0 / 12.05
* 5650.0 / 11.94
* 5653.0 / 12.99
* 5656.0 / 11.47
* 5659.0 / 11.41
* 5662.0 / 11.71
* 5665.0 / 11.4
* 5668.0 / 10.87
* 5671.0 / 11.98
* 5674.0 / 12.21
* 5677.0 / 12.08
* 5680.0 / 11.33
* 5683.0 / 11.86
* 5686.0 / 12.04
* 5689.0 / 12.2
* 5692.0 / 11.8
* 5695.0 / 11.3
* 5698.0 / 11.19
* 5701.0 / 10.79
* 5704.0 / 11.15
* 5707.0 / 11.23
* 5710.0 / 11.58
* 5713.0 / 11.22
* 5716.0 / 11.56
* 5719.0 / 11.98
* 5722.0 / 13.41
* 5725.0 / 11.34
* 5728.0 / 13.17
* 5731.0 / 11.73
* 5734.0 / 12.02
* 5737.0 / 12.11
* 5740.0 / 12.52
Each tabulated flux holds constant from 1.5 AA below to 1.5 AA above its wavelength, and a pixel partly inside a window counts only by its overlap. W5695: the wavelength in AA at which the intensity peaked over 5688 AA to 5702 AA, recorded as 5689.0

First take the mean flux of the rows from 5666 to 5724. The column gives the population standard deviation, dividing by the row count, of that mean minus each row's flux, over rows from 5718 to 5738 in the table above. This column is 0.70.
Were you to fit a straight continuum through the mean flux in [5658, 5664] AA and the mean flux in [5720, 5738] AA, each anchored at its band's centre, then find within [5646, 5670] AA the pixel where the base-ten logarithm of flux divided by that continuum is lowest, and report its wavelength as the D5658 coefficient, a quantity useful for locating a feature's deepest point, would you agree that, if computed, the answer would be 5668.0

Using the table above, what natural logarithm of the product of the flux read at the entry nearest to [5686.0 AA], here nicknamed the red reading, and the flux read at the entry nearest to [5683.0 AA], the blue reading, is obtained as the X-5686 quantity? 4.961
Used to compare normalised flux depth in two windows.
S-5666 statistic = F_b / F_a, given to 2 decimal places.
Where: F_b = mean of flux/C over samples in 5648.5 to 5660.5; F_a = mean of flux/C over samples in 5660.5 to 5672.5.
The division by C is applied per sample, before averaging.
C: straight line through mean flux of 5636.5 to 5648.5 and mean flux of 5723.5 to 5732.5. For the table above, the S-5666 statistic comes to 1.04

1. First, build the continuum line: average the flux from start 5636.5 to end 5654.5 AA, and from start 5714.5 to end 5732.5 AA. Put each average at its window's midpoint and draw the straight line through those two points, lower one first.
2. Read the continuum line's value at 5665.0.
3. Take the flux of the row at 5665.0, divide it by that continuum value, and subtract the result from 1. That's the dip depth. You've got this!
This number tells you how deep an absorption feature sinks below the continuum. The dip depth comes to 0.062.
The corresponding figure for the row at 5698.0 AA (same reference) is 0.081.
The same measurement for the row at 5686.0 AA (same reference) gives 0.011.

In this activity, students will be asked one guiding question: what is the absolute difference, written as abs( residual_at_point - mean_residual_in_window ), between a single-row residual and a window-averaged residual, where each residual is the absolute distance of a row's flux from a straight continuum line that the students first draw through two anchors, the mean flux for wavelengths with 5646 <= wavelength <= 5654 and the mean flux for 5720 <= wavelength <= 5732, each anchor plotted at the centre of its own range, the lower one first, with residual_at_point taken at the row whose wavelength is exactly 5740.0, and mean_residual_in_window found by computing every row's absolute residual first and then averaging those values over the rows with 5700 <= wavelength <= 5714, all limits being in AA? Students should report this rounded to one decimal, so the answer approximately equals 1.1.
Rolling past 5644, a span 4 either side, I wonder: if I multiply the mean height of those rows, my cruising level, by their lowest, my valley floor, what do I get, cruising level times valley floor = 144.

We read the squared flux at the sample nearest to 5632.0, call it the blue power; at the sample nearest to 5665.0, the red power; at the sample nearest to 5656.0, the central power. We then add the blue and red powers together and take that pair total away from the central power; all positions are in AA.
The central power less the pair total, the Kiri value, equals -150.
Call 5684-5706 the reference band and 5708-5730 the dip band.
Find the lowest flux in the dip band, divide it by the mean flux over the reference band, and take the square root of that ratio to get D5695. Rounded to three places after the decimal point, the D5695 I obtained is 0.988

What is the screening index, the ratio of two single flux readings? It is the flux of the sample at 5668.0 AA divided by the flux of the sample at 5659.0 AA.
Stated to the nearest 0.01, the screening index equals 0.95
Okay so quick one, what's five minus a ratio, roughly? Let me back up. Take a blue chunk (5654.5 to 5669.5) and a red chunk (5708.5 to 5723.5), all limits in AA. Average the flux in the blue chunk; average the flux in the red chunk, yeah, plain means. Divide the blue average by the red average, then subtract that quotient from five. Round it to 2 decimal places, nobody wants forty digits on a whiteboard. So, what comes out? 4.05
